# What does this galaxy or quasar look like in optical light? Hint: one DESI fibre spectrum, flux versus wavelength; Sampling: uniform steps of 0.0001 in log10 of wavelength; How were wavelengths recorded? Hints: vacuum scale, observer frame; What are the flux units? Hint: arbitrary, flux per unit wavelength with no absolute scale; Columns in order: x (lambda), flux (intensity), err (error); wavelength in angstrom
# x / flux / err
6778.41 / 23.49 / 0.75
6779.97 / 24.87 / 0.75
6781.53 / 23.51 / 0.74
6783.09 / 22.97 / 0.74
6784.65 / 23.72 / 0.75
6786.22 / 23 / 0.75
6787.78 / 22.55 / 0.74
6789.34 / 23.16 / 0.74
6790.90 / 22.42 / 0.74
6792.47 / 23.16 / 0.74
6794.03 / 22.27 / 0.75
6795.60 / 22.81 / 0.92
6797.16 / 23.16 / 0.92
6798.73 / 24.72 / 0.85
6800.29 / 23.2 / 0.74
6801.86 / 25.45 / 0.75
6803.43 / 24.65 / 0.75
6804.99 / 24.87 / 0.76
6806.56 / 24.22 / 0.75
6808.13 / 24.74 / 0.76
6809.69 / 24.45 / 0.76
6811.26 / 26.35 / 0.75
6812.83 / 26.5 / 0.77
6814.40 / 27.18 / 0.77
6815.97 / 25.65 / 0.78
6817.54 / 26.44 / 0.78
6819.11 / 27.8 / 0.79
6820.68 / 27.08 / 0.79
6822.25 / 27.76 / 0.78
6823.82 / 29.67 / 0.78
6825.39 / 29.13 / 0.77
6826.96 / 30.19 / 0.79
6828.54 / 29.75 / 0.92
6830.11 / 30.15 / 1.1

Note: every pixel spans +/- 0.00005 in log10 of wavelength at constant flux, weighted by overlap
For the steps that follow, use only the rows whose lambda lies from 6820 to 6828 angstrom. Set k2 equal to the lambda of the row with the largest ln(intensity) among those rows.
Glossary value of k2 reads 6826.96 angstrom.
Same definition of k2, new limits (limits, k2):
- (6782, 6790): 6784.65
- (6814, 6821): 6819.11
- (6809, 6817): 6814.40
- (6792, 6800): 6798.73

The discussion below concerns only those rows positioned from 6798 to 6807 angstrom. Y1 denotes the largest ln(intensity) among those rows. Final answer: 3.24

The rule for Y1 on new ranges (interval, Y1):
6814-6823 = 3.33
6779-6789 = 3.21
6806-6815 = 3.30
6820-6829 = 3.41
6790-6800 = 3.21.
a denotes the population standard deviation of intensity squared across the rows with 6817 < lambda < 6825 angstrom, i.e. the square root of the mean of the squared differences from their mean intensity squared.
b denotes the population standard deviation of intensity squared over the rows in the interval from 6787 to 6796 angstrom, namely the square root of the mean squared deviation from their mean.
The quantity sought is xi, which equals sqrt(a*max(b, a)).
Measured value 61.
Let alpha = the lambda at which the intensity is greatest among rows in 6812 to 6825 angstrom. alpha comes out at 6823.82 angstrom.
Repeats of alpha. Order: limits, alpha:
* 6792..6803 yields 6801.86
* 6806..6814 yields 6812.83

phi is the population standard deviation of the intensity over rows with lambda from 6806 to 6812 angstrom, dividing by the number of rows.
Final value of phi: 0.8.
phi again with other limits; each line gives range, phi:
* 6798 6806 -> 0.7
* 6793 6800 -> 0.9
